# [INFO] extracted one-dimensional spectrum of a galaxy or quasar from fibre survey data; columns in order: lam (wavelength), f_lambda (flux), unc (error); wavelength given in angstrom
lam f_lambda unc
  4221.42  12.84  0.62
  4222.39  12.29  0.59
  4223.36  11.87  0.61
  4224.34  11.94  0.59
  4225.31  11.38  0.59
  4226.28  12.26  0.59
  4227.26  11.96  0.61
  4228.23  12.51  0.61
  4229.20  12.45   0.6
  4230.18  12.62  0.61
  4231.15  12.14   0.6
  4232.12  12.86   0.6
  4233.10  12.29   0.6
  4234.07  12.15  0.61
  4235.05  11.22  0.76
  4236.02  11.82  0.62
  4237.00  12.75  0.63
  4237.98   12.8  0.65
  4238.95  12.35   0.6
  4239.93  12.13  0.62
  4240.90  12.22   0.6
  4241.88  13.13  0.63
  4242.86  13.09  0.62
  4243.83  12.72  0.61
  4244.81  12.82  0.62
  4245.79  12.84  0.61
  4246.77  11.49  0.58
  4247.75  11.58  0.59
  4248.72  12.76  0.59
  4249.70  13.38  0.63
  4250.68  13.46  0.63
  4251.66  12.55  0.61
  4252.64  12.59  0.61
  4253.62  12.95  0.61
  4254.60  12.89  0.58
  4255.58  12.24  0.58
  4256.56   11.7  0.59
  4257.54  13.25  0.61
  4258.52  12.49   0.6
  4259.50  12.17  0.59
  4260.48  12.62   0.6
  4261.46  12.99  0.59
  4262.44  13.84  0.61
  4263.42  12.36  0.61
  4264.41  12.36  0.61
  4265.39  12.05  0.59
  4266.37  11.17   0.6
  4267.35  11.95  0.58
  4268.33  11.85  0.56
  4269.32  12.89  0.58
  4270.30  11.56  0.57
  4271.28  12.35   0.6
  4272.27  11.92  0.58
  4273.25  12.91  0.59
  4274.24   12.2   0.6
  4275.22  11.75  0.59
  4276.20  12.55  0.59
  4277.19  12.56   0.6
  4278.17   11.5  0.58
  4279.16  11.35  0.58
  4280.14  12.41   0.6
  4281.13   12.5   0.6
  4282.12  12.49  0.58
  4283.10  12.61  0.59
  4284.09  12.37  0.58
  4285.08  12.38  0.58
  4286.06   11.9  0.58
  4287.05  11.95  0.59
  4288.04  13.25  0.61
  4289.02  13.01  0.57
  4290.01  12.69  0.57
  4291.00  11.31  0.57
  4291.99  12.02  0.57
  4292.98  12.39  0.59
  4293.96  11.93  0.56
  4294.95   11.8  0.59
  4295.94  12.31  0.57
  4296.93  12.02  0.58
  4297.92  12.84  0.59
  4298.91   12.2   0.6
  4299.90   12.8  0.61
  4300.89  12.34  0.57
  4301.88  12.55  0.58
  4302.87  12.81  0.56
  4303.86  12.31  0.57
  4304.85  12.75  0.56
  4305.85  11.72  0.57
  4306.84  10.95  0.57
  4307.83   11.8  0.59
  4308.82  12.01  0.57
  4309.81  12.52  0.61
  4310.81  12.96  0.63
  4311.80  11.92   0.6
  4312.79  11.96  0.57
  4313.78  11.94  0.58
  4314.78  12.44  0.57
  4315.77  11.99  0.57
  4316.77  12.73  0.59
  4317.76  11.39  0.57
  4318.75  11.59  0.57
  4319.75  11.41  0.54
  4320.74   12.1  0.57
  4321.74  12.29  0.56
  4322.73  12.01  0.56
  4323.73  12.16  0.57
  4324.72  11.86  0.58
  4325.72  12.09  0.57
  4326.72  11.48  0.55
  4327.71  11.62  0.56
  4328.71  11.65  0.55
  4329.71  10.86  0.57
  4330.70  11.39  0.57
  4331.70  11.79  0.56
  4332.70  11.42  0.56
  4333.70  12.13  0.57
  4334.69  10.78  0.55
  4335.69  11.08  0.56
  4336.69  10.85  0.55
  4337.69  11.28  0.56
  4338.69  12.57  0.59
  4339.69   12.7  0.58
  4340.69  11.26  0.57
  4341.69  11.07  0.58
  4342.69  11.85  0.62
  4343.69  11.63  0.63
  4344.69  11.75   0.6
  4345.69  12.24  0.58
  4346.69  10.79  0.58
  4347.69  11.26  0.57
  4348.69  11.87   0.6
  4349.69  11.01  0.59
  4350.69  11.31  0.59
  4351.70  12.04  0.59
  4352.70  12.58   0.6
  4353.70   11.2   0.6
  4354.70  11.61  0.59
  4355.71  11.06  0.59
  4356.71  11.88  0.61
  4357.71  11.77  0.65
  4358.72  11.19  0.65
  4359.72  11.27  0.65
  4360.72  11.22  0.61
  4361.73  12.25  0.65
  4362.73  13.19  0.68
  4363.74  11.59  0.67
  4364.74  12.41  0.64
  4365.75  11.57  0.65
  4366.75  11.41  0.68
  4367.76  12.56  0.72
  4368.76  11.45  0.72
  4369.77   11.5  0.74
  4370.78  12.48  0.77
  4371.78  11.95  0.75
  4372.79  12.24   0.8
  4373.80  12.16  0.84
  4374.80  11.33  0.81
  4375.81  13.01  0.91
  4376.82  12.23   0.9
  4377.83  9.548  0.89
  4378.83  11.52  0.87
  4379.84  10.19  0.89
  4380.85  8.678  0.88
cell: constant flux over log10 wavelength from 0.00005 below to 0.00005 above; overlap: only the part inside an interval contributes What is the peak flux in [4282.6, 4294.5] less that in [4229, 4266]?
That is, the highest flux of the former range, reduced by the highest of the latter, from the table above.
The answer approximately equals -0.6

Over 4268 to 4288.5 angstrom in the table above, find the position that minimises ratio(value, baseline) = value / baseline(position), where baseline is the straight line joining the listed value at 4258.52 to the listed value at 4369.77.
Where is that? 4279.16 angstrom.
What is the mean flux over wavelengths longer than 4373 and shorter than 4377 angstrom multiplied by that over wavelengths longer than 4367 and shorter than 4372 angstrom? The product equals 146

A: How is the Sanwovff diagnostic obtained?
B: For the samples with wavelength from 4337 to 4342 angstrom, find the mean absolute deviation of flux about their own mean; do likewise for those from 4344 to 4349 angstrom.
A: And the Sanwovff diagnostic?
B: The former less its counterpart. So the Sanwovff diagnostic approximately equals 0.24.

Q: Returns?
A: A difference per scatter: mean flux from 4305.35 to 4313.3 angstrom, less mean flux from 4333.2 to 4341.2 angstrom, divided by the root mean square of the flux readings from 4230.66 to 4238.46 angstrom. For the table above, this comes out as 0.033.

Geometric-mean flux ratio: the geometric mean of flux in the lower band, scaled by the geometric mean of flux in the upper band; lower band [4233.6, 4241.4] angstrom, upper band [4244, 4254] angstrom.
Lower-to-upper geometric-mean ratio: 0.964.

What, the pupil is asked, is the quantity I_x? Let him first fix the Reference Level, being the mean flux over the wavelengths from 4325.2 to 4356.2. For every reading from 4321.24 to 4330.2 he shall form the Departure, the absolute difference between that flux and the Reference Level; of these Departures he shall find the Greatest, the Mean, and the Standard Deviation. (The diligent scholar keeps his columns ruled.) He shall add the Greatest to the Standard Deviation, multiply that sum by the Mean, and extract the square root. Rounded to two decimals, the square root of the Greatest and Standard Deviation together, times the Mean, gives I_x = 0.63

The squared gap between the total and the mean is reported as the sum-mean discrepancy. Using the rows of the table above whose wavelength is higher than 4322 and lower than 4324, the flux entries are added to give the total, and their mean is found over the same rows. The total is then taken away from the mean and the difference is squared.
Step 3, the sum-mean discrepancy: 146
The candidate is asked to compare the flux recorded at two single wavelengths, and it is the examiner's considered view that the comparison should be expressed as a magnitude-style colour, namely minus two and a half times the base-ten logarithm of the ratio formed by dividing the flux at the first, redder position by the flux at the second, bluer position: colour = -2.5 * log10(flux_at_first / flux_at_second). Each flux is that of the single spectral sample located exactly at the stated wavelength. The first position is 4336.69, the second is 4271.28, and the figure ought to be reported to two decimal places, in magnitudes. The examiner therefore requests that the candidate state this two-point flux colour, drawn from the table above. 0.14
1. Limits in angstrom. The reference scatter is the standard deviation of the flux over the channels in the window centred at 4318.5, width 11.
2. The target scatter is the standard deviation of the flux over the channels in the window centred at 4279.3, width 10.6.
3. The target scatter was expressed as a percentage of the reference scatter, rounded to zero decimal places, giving 109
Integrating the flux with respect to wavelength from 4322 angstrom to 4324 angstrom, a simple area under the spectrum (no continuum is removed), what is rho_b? 24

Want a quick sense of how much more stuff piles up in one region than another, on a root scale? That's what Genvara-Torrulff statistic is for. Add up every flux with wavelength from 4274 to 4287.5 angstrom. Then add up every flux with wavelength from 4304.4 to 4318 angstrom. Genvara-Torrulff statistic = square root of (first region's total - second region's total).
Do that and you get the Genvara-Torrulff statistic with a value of 1.2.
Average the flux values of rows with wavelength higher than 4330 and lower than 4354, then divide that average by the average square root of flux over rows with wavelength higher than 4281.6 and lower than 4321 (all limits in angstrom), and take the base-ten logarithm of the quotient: 0.520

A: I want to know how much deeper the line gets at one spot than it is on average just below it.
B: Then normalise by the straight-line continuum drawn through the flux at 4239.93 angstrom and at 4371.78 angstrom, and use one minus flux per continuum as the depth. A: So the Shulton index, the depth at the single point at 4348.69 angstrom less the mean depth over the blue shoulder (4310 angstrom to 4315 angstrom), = 0.027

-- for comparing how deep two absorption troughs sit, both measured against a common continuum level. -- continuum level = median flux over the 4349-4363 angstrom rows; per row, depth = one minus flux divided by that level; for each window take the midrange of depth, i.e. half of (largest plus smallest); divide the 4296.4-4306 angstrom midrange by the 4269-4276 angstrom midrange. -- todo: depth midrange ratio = 1.06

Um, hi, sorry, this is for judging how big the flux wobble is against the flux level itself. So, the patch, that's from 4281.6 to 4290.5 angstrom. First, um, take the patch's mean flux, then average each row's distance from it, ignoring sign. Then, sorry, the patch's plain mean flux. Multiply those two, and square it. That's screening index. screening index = 17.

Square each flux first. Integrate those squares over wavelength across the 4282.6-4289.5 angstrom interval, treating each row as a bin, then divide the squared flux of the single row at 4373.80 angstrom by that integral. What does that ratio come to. 0.14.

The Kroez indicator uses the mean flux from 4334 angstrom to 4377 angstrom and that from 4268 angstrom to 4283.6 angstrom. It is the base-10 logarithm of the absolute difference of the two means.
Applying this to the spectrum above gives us -0.32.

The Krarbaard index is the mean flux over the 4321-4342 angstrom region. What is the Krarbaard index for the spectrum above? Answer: 11.6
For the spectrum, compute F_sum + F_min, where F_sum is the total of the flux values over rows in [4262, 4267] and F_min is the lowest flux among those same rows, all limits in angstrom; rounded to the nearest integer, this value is 73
